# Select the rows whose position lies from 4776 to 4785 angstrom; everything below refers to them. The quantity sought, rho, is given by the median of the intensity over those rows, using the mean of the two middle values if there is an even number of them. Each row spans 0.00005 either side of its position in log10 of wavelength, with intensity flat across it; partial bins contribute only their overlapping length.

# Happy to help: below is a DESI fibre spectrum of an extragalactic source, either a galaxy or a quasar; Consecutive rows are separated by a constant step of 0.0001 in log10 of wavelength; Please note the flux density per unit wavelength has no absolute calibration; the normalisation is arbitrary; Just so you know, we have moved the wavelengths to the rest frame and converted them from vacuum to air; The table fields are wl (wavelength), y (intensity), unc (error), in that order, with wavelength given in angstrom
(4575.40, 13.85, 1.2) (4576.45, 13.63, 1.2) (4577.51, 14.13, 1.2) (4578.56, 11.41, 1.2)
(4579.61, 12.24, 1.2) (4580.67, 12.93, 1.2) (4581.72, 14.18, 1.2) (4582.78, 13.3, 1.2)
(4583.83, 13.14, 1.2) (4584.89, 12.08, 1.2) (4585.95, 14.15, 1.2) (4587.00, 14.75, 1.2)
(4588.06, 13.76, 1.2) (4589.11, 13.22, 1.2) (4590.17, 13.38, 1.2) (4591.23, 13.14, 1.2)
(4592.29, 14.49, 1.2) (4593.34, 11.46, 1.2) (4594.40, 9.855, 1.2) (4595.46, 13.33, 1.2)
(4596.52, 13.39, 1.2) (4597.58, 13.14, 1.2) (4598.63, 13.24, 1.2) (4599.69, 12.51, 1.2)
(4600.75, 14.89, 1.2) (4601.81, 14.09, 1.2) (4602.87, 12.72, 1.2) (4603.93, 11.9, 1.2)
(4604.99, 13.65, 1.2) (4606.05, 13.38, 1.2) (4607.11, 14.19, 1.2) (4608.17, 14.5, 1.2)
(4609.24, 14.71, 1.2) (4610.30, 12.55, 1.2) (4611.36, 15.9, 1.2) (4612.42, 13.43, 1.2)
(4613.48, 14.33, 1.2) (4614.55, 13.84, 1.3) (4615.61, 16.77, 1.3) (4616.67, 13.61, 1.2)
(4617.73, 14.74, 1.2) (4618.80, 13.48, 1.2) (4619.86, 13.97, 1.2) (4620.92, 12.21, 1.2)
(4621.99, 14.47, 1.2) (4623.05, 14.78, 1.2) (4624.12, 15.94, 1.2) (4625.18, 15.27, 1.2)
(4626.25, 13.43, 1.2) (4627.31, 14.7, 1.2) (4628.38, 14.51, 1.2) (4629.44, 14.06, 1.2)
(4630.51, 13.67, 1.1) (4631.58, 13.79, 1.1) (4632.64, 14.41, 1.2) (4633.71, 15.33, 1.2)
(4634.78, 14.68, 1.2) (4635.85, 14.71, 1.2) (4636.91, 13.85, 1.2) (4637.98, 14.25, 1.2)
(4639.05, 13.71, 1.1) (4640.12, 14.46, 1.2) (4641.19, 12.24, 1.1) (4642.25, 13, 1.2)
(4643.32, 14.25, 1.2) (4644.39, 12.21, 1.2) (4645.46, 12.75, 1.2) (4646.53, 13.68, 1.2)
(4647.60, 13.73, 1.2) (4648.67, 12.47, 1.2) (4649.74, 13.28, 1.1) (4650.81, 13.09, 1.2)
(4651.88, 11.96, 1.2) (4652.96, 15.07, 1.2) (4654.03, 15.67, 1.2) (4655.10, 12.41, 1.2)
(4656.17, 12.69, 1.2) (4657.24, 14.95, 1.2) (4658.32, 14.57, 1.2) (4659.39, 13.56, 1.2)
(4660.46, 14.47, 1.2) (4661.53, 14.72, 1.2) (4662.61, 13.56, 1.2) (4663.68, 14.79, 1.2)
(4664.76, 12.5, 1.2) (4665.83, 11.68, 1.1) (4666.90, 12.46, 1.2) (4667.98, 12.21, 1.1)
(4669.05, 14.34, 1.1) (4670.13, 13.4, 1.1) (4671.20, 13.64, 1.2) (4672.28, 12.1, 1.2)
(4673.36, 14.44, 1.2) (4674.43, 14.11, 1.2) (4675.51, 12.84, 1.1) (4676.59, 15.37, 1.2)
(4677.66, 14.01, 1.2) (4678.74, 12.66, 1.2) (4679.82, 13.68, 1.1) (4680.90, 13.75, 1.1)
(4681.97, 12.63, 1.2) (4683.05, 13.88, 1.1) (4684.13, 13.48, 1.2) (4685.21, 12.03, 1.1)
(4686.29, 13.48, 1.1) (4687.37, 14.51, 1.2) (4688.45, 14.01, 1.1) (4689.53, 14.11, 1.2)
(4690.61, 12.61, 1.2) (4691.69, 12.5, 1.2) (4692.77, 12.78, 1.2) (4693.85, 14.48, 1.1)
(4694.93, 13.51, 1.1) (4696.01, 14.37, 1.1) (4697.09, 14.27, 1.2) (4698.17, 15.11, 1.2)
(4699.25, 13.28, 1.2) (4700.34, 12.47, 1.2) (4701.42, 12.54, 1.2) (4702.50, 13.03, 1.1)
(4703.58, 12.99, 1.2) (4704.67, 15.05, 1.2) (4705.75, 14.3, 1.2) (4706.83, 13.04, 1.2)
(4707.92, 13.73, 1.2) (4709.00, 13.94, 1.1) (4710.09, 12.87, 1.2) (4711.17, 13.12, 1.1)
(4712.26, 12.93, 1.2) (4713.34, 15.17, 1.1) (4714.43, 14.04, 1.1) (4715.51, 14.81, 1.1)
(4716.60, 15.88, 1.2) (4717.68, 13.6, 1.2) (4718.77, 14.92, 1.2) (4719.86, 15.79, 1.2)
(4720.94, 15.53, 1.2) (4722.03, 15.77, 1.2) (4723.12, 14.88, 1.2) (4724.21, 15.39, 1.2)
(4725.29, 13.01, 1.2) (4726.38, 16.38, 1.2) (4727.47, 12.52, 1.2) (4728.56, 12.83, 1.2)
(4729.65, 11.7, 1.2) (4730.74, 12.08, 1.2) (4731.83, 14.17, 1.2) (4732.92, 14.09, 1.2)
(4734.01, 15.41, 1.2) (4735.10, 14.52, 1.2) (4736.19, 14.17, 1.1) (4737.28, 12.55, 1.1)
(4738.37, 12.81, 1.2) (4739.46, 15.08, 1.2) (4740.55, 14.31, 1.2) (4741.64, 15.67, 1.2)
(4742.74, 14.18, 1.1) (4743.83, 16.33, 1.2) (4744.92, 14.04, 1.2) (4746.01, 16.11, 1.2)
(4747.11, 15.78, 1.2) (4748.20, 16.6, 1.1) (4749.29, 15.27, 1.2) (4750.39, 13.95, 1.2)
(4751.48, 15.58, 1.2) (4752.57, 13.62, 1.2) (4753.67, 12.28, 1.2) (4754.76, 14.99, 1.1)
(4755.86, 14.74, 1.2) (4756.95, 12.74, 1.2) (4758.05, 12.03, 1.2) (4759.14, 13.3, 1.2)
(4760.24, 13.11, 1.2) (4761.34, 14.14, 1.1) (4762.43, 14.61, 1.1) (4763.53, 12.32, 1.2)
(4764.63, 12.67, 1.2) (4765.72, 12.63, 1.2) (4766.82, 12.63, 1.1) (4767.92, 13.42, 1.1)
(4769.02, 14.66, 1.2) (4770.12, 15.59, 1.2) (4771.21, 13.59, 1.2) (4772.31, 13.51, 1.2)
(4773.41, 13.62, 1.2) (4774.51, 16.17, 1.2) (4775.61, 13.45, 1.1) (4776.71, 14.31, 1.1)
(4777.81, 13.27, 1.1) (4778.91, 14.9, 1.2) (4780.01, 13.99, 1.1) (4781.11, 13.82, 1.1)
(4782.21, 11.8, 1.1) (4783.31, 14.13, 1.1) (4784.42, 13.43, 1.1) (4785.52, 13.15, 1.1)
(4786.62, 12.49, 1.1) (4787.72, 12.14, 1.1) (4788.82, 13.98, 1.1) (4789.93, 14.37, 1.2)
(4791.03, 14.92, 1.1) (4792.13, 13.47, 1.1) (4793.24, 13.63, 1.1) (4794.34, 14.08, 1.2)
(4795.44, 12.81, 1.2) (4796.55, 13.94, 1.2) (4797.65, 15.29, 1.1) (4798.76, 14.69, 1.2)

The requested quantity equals 13.9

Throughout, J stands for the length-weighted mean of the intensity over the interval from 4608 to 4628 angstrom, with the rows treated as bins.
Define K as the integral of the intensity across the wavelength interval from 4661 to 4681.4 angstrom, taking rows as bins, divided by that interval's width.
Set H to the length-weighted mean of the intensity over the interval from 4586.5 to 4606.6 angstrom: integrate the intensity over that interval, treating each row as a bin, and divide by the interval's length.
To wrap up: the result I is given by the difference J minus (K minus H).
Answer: 14.0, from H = 13.2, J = 14.3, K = 13.5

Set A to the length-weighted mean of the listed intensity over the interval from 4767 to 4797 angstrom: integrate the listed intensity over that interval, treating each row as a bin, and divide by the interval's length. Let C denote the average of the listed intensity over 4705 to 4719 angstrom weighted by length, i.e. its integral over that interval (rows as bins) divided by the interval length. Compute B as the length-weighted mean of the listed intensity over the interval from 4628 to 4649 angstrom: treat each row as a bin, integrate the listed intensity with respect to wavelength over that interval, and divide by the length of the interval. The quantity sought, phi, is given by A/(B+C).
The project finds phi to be 0.50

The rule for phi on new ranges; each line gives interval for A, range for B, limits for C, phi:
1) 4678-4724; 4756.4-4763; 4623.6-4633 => 0.50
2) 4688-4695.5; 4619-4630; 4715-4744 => 0.47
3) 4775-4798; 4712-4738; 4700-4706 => 0.49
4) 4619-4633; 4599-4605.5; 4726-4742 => 0.52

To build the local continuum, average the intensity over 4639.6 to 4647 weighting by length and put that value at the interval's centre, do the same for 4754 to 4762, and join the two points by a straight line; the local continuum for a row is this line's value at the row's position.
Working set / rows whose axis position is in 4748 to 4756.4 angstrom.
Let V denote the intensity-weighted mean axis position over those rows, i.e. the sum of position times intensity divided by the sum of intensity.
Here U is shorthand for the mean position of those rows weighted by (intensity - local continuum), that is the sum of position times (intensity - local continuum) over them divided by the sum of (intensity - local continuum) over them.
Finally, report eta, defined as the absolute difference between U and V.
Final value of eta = 1.3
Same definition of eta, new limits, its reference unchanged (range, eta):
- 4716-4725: 0.2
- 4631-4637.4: 0.0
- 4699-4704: 0.0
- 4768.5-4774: 1.5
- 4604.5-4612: 0.8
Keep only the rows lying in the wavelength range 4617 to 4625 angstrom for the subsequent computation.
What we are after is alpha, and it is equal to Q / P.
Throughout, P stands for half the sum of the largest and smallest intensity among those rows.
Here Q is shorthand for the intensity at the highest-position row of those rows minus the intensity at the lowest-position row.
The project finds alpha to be 0.09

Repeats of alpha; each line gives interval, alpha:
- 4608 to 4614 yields -0.01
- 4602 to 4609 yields 0.13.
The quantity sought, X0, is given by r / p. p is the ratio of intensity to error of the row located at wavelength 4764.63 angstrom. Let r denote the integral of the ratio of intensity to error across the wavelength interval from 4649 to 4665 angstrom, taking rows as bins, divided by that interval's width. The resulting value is 1.10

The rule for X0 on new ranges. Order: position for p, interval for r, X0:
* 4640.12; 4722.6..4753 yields 1.01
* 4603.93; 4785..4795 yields 1.22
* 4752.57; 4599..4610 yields 1.00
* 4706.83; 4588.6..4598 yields 0.98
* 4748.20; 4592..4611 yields 0.73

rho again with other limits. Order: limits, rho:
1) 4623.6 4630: 14.6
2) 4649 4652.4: 13.1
